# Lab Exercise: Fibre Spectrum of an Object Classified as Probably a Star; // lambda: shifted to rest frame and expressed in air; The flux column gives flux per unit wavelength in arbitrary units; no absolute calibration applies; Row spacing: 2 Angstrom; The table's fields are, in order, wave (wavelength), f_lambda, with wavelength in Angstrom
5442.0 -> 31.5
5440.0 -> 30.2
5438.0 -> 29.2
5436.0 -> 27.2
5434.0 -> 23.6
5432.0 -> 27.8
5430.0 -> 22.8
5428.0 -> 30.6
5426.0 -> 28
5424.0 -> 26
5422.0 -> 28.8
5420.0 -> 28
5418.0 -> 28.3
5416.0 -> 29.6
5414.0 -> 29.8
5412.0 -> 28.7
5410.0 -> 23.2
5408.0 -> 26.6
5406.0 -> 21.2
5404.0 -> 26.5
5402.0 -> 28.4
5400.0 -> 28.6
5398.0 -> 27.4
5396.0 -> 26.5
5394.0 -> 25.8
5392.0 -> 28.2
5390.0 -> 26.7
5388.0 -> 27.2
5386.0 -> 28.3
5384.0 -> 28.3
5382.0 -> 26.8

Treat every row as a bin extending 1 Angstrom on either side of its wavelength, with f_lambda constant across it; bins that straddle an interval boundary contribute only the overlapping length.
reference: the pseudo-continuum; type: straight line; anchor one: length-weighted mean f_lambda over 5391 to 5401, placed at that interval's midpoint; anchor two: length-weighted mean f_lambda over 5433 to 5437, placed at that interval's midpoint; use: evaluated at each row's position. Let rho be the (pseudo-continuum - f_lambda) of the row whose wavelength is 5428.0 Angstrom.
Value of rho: -4.9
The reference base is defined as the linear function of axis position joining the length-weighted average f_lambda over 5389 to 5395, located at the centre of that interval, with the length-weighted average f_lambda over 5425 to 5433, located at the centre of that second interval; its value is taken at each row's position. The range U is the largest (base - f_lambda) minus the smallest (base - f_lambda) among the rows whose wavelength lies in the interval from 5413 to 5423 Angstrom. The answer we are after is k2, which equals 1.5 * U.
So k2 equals 3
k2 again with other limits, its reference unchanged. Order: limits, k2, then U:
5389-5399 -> 4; 2.4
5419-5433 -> 12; 7.8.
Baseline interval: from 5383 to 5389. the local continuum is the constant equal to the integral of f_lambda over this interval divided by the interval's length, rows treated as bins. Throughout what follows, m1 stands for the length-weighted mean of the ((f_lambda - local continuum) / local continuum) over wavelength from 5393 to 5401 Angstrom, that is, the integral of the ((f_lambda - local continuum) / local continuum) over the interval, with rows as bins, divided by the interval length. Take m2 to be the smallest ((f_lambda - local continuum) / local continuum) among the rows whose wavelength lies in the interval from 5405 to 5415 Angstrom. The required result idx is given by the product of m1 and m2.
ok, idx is 0.007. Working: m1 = -0.03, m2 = -0.24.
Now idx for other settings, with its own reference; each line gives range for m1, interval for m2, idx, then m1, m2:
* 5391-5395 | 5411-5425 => 0.002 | -0.03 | -0.07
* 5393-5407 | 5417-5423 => 0.000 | -0.06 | 0.00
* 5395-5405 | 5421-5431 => 0.003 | -0.02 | -0.18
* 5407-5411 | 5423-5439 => 0.020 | -0.11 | -0.18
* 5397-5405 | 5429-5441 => 0.001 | -0.01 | -0.18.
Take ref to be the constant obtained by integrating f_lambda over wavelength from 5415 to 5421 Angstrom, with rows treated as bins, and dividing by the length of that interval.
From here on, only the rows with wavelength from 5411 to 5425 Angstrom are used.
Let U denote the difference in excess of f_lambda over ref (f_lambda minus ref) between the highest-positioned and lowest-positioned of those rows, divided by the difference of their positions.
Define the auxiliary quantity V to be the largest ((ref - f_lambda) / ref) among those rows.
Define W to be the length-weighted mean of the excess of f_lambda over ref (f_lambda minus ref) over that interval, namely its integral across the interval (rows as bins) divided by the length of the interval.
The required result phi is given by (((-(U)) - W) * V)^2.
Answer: 0.001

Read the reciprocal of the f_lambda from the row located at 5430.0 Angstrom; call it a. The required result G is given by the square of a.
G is 0.0019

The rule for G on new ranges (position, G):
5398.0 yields 0.0013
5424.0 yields 0.0015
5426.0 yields 0.0013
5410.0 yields 0.0019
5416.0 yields 0.0011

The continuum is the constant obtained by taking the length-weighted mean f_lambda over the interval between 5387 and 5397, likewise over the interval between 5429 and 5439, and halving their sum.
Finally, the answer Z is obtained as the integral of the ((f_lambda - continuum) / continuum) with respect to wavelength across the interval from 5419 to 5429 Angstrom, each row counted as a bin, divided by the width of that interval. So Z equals 0.067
